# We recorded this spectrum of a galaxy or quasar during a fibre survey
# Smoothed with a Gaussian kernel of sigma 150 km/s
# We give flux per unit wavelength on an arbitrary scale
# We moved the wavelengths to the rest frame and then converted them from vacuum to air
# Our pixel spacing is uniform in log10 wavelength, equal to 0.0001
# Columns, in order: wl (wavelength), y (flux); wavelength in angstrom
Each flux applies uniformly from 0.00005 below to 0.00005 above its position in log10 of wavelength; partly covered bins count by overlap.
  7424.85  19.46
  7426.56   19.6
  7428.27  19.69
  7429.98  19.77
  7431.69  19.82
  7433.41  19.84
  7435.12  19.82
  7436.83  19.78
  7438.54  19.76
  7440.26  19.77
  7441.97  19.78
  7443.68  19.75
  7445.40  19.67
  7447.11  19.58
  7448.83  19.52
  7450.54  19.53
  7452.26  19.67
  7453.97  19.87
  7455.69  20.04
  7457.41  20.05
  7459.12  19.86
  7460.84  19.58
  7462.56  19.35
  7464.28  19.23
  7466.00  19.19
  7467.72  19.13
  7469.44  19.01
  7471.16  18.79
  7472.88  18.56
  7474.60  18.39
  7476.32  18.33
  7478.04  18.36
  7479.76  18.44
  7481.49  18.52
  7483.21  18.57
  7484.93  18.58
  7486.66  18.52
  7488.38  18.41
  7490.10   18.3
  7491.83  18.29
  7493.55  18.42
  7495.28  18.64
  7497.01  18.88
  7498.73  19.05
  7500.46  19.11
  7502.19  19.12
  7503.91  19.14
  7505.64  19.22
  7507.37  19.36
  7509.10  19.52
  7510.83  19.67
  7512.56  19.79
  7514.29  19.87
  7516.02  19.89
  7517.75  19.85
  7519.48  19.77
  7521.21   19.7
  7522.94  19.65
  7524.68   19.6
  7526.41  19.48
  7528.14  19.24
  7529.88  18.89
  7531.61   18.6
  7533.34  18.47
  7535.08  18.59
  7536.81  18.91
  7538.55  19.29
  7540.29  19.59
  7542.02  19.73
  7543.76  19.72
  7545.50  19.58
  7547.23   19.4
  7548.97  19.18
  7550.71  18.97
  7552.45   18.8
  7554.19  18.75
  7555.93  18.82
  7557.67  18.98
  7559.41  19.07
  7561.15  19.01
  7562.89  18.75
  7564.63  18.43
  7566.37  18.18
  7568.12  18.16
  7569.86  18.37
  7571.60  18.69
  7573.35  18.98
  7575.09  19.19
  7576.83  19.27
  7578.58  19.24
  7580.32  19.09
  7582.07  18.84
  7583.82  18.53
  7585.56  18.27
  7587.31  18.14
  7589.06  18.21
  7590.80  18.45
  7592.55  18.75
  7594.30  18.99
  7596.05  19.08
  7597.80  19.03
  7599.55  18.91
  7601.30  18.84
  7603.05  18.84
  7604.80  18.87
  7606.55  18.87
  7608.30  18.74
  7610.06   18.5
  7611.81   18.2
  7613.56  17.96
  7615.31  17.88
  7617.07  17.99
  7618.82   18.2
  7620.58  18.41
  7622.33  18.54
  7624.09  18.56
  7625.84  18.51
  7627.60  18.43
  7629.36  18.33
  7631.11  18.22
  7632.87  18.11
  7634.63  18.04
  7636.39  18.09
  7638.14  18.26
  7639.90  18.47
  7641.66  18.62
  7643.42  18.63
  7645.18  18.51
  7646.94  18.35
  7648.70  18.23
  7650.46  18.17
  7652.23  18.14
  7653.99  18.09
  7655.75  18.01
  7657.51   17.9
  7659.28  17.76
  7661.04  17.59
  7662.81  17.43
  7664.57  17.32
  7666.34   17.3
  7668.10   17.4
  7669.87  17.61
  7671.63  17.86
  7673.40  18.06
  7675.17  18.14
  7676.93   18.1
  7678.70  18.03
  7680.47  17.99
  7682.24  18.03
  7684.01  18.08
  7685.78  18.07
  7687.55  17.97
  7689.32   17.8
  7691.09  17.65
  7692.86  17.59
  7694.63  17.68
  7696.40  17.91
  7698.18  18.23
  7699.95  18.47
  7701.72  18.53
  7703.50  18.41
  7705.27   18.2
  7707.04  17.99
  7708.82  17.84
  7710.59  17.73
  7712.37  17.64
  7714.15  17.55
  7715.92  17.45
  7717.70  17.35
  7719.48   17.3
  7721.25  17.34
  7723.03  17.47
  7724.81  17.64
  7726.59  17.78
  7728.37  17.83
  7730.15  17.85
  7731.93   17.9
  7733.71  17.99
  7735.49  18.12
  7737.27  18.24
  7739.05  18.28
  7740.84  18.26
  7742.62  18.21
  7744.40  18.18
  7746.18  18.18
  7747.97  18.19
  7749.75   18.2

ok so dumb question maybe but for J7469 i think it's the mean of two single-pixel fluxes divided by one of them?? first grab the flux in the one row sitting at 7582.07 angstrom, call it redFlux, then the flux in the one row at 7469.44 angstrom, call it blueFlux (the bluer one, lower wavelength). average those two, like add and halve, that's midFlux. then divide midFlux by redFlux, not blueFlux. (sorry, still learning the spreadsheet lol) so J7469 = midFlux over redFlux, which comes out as 1.00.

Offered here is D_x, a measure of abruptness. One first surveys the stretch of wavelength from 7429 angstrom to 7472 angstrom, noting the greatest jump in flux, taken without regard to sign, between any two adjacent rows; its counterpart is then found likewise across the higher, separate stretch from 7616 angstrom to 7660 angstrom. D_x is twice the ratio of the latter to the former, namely 1.5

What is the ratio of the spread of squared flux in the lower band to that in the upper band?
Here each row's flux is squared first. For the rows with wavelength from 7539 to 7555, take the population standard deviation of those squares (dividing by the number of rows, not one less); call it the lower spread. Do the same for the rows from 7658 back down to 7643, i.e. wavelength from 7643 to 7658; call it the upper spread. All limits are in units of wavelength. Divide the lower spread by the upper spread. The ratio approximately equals 1.74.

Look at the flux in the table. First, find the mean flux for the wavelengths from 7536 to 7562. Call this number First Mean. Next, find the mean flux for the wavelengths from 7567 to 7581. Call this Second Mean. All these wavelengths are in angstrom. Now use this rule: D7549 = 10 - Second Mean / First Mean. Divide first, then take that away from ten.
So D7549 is 9.02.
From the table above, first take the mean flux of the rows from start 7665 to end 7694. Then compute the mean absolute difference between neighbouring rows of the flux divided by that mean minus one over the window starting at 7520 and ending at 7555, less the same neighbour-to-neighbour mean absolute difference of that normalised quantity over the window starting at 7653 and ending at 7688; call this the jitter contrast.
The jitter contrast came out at 0.004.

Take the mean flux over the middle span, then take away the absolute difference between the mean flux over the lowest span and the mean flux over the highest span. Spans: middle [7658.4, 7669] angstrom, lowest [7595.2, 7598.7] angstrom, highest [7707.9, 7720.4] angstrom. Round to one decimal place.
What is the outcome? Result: 16.0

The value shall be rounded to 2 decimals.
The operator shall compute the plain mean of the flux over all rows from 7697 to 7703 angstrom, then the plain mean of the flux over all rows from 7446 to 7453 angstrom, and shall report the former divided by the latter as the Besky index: 0.94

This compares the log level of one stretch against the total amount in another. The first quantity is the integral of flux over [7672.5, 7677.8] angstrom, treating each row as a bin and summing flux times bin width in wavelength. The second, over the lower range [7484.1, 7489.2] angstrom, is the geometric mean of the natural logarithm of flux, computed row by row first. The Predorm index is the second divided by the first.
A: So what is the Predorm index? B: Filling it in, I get 0.0304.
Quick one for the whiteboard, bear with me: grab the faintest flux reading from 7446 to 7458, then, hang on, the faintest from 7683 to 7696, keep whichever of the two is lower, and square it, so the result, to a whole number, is 309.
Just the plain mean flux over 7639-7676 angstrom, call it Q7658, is 18.0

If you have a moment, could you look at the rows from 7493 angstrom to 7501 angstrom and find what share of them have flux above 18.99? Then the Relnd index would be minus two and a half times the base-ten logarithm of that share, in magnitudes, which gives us 1.0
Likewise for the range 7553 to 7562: 1.0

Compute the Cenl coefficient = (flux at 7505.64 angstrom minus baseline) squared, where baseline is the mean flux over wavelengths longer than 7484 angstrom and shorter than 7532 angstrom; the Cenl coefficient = 0.00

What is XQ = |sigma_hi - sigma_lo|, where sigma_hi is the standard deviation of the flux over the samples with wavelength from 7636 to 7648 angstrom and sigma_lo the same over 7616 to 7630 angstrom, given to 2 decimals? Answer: 0.00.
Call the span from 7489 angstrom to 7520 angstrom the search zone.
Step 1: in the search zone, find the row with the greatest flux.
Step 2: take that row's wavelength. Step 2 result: 7516.02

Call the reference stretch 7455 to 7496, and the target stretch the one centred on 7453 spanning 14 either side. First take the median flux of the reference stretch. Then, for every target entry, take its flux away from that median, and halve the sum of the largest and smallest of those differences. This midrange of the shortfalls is -1.0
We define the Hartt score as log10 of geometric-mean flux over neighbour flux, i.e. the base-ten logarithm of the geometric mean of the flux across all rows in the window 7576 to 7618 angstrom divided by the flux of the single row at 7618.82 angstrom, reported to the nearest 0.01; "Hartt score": 0.01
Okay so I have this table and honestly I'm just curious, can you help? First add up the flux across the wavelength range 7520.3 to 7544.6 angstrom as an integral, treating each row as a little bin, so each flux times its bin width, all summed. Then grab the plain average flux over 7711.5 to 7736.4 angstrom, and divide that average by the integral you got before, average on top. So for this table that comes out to 0.0378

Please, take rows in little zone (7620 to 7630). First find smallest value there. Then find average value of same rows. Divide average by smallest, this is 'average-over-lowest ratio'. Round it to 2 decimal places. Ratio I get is 1.01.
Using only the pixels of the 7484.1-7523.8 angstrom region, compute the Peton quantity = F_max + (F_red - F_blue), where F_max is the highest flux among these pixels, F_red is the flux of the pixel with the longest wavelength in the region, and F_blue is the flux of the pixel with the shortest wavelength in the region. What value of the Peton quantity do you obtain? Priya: 21.0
